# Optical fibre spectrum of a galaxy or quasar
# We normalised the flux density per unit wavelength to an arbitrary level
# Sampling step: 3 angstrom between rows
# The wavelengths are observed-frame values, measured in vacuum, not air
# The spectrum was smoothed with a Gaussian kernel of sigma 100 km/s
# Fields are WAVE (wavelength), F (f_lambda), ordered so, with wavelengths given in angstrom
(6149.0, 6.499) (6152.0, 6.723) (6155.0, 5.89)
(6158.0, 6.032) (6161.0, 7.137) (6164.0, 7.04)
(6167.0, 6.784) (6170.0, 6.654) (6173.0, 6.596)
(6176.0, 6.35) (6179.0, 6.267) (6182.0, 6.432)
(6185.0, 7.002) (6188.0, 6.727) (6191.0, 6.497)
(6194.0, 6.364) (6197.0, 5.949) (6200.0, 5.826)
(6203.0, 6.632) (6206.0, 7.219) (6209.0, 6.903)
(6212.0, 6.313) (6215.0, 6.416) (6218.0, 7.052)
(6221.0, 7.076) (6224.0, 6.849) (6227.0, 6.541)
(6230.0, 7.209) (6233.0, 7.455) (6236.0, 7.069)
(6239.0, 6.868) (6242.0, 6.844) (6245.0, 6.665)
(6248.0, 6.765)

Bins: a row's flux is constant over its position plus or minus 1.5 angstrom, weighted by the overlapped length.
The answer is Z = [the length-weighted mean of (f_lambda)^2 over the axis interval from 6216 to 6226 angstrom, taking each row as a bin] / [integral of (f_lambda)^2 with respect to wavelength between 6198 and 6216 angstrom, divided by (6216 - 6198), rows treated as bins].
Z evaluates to 1.12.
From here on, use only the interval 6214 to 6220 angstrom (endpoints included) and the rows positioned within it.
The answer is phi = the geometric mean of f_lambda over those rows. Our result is 6.73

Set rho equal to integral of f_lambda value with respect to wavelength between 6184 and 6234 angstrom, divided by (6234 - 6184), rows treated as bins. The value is 6.7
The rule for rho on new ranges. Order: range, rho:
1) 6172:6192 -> 6.6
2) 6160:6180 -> 6.7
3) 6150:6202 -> 6.5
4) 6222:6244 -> 7.0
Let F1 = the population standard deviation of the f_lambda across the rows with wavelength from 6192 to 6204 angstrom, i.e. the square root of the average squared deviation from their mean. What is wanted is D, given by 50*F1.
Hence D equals 16.1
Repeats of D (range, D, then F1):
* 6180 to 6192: 11.2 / 0.22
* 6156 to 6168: 21.7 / 0.43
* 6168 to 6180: 8.1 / 0.16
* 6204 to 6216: 18.4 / 0.37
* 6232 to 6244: 12.2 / 0.24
